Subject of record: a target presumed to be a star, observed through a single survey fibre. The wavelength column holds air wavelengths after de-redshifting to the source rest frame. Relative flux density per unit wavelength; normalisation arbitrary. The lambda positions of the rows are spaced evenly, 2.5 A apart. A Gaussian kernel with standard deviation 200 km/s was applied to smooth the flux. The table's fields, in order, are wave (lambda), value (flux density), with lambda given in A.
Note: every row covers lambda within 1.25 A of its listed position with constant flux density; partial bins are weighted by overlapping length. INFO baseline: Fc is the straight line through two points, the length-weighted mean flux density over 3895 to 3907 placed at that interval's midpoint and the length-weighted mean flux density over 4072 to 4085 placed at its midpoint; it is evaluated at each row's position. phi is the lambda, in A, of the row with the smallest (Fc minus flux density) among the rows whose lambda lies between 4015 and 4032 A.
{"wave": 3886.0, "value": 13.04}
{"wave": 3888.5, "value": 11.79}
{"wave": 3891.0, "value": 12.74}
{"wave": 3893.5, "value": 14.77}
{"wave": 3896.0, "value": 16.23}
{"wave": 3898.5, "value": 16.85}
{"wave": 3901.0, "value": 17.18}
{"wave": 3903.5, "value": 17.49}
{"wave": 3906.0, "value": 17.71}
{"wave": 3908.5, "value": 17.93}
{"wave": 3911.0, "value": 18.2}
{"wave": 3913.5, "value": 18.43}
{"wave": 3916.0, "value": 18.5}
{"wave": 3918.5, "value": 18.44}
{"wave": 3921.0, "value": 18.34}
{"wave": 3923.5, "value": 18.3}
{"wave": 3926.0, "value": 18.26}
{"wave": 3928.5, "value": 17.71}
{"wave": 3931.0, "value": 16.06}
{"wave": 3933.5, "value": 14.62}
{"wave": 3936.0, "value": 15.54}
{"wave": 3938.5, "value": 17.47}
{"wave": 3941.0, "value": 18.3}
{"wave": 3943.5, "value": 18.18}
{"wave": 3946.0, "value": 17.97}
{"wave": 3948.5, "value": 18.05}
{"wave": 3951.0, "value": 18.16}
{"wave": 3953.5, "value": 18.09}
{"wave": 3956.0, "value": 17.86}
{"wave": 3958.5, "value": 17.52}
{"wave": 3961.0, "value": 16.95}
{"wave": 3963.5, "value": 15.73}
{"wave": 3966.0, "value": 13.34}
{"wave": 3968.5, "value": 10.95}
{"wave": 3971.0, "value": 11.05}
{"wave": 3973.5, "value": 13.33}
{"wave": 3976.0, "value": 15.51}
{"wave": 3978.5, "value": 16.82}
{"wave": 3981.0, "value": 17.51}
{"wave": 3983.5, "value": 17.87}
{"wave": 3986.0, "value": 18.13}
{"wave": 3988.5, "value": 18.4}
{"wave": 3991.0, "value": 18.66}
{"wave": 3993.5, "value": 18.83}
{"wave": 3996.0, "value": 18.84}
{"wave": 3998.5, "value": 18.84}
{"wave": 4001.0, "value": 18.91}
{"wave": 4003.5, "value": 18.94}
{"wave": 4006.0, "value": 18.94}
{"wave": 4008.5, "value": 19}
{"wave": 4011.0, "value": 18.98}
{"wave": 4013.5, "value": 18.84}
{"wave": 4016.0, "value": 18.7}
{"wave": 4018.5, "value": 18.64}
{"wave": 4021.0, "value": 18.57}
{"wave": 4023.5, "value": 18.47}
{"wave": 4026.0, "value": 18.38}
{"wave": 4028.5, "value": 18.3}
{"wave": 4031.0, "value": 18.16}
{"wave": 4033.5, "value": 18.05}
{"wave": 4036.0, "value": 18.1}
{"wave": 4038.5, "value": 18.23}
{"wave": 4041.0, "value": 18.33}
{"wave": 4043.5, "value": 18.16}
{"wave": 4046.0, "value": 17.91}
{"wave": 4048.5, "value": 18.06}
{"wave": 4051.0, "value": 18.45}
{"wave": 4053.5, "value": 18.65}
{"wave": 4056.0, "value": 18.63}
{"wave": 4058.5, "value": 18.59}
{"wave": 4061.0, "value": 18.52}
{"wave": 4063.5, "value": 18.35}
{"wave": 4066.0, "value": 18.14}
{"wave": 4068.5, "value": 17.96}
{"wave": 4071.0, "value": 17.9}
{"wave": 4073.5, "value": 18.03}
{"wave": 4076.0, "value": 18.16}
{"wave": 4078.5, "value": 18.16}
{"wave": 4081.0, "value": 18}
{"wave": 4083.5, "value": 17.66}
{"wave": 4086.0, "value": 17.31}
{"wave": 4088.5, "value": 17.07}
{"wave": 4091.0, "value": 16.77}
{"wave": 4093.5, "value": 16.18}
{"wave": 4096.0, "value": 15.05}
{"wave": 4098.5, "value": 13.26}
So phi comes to 4016.0 A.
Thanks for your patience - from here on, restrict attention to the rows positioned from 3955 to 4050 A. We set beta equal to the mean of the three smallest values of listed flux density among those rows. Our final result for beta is 11.8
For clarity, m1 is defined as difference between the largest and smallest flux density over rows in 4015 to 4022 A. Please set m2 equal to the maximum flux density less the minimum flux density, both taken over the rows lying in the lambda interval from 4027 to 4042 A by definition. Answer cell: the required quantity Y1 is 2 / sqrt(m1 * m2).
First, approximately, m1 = 0.13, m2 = 0.28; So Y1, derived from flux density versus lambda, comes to 10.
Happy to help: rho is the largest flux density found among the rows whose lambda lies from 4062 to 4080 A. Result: 18.35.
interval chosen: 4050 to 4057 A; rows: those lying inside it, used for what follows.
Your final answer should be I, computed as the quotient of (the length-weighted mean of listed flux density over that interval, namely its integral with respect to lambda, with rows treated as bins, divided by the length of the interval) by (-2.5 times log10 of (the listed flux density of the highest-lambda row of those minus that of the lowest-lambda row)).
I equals 10.0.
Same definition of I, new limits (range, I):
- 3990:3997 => 10.1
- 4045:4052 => 27.1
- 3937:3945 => 48.2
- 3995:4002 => 6.5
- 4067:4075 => 6.2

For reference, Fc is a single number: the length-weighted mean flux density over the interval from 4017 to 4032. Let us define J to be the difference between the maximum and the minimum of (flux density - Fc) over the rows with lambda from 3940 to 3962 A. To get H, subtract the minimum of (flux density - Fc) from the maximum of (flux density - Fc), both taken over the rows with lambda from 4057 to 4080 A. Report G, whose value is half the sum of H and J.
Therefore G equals 1.0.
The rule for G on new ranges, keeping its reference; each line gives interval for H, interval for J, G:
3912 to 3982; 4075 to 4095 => 4.8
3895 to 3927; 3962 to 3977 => 3.5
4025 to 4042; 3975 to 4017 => 1.9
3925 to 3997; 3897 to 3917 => 4.8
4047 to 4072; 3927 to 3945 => 2.2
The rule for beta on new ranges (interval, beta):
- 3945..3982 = 11.8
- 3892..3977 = 11.8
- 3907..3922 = 18.2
